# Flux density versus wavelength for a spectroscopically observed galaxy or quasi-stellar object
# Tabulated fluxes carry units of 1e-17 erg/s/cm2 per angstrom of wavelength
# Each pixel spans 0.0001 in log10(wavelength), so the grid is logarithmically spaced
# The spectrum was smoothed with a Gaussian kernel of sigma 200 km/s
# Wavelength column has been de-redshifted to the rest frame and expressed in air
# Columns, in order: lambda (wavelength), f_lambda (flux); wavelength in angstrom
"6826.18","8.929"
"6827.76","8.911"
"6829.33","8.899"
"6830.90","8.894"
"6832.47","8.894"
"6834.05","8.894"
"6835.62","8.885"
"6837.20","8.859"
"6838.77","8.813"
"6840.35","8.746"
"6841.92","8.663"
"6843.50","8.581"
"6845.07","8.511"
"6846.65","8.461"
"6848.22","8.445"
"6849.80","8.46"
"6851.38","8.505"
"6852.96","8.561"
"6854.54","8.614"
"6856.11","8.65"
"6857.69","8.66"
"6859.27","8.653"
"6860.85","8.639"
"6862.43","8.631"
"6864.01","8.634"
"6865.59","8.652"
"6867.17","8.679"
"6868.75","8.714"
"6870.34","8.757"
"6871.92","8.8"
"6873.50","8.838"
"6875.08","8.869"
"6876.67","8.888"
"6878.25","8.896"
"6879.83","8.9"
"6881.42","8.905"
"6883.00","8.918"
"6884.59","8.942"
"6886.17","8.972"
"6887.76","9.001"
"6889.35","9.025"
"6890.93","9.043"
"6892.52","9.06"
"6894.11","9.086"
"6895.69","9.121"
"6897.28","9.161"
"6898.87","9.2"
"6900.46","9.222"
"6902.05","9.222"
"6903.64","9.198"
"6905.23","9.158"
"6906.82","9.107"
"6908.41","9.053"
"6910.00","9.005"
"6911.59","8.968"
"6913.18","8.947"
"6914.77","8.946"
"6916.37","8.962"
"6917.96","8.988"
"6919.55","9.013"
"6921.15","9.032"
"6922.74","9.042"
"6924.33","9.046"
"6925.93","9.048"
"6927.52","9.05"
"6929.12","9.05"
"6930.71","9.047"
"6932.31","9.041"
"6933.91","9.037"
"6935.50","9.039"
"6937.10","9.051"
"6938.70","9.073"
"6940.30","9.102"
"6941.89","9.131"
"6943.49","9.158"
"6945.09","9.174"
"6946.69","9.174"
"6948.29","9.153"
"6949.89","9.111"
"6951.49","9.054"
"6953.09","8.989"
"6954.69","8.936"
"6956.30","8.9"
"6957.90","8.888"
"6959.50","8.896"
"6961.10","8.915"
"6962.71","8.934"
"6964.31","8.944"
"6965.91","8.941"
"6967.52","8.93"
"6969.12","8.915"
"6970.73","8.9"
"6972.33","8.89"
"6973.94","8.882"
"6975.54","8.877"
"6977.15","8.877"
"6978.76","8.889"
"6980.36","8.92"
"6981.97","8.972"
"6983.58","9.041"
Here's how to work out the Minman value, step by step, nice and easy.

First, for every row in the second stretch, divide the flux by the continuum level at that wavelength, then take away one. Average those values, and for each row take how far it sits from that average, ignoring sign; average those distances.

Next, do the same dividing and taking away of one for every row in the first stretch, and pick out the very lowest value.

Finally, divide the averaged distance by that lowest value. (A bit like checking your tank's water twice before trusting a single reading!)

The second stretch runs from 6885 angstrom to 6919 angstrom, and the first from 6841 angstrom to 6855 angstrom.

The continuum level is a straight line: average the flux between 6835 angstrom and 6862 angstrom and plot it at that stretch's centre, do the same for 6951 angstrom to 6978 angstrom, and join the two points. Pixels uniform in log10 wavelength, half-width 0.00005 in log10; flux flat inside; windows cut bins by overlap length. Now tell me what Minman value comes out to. -0.5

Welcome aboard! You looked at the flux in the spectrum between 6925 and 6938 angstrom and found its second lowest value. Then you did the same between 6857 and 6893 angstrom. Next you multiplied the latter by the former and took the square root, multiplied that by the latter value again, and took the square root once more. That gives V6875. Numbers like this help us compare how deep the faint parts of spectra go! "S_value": 8.73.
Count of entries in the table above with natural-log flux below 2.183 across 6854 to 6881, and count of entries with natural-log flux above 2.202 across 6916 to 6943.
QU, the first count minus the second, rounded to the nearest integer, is 5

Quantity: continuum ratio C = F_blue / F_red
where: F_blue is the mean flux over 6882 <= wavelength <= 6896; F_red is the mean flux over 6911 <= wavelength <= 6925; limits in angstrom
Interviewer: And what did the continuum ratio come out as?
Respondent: 1.00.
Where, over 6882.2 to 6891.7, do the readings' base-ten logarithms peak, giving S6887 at 6890.93 angstrom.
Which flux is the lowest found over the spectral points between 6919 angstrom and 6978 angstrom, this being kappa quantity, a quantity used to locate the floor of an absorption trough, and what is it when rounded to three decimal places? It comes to 8.877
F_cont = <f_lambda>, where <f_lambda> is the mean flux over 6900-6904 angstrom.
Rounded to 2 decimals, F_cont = 9.21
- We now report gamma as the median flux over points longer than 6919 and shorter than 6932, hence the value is 9.05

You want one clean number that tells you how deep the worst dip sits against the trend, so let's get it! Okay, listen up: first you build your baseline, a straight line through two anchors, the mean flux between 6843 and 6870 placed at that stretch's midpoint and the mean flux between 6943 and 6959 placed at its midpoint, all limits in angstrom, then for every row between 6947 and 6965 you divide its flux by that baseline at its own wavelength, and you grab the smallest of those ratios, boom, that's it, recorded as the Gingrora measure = 0.98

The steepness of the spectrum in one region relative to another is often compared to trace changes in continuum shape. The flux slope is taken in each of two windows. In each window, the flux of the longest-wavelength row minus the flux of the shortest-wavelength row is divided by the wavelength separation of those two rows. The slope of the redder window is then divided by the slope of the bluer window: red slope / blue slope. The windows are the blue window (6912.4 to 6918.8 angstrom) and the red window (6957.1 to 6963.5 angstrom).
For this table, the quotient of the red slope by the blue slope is 1.1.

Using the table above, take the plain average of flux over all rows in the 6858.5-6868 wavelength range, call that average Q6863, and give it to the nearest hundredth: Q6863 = 8.65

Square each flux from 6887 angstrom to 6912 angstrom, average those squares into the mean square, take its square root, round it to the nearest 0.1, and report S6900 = 9.1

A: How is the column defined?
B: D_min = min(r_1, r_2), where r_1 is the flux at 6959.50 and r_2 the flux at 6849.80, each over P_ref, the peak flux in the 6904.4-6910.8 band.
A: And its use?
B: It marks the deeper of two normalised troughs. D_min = 0.924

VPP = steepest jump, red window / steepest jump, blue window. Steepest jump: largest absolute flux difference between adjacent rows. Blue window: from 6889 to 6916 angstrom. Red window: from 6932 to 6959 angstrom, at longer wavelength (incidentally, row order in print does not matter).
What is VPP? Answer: 1.20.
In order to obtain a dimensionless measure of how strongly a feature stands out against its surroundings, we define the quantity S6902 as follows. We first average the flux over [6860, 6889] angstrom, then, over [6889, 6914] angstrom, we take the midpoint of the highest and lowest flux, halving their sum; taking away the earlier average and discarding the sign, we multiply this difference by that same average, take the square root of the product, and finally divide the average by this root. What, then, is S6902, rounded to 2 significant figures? 5.7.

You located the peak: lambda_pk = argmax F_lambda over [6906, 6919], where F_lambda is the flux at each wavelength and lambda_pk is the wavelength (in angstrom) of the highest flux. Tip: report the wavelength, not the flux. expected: 6906.82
